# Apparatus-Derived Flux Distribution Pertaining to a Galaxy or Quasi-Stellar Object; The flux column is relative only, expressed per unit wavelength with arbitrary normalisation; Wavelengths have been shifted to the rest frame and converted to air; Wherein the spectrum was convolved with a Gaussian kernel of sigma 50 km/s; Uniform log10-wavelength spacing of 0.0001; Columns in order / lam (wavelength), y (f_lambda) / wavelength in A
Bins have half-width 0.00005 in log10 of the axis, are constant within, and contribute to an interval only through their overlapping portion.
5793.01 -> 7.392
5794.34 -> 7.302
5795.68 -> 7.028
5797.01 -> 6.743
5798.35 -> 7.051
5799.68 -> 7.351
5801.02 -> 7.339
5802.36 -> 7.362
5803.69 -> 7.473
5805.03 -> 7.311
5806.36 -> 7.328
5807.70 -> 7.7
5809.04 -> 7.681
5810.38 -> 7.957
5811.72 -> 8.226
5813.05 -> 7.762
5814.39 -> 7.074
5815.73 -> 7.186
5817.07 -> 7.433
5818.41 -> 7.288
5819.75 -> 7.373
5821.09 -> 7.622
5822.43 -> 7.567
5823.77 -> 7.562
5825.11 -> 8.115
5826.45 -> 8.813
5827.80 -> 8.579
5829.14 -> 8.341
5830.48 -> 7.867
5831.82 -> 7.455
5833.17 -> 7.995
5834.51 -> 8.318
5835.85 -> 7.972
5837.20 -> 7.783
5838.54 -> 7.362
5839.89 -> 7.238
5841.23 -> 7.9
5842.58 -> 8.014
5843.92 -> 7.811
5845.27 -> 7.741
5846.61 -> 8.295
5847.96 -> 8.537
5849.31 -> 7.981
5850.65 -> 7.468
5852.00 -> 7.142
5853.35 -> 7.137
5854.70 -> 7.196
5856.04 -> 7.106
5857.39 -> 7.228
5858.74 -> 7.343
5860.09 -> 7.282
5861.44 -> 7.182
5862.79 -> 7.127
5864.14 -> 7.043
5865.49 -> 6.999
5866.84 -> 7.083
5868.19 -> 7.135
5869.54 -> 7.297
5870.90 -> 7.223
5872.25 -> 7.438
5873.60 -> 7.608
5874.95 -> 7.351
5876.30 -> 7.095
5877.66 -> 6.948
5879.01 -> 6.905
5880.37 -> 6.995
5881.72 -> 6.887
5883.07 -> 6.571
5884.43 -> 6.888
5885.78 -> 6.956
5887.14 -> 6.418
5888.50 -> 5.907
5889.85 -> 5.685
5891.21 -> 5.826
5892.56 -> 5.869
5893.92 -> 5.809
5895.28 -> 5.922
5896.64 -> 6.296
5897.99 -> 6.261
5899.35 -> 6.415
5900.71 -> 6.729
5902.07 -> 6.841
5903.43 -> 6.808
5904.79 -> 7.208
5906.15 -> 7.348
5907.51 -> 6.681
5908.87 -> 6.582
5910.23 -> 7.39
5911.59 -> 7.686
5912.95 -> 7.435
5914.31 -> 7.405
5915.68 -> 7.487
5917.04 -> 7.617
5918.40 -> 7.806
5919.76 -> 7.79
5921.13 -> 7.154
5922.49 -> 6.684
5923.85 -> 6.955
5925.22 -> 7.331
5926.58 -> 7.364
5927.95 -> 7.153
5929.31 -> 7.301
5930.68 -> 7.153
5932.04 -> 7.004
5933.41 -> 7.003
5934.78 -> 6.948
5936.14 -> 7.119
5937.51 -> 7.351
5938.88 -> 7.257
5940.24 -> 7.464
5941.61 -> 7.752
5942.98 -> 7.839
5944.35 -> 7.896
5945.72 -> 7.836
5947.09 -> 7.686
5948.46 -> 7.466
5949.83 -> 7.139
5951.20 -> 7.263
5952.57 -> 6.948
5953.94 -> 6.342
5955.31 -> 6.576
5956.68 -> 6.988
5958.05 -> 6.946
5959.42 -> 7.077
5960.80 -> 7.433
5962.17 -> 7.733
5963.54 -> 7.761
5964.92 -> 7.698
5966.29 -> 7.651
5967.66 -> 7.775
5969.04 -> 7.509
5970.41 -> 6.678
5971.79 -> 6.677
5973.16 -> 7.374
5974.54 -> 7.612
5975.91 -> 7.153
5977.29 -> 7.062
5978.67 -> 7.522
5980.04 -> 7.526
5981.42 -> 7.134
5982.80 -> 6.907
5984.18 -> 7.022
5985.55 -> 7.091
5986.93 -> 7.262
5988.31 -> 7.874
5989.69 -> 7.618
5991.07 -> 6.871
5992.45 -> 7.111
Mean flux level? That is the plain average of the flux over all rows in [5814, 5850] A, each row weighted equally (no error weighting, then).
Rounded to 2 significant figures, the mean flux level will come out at 7.8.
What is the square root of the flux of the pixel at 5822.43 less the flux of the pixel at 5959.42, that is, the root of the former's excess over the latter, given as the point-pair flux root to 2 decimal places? 0.70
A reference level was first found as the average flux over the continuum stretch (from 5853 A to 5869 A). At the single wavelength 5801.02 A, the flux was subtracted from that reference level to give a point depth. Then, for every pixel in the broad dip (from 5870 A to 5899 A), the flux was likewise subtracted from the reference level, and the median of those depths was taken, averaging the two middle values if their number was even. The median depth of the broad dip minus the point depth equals 0.5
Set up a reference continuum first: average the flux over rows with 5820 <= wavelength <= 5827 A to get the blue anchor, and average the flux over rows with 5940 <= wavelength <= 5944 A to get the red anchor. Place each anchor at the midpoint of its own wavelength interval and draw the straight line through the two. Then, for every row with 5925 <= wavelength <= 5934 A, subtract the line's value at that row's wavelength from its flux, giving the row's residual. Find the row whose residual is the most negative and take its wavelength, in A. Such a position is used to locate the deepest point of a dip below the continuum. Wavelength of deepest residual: 5932.04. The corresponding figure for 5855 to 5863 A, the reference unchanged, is 5856.04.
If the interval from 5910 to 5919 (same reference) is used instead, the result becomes 5910.23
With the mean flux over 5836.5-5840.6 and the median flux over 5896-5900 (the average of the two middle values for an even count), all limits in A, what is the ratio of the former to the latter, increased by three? 4.19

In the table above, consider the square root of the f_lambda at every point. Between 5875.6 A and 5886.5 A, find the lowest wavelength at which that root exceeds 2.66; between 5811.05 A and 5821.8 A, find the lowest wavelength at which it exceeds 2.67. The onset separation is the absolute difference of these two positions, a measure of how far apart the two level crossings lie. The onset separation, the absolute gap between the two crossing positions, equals 64.6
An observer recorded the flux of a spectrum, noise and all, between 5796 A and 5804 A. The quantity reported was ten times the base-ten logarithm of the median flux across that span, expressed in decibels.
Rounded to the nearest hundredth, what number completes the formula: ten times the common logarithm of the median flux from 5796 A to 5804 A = 8.66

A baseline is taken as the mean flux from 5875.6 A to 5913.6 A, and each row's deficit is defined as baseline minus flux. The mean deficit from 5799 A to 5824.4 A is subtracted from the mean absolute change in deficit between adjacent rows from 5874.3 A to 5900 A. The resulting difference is 1.0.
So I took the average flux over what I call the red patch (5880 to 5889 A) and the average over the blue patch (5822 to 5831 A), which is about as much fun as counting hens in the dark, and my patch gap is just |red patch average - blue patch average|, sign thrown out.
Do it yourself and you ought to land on 1.5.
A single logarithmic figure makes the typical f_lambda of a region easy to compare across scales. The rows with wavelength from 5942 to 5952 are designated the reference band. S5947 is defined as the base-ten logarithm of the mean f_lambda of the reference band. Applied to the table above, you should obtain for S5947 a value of 0.880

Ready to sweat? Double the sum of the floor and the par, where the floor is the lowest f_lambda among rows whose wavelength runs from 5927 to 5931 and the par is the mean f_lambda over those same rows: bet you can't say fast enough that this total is 28.7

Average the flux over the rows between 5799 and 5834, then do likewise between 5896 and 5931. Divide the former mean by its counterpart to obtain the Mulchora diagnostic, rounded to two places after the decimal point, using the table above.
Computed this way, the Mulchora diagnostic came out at 1.08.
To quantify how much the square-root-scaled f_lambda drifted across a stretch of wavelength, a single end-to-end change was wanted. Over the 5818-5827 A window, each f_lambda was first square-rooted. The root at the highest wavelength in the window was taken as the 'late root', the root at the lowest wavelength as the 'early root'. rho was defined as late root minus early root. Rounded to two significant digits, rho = 0.27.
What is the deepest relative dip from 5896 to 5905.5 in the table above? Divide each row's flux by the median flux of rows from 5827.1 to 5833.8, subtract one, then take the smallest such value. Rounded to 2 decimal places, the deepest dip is -0.22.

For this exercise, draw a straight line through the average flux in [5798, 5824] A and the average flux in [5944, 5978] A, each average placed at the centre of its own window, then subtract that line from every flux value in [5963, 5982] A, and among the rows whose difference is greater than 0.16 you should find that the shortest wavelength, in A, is 5963.54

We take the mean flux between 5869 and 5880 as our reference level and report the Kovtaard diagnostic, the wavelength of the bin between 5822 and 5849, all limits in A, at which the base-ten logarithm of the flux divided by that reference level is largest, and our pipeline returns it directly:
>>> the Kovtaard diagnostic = 5826.45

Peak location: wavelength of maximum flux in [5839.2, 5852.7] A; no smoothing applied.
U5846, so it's 5847.96 A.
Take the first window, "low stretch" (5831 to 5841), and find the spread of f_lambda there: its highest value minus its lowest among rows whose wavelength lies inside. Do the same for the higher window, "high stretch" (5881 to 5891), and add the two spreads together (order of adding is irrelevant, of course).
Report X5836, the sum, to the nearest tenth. 2.4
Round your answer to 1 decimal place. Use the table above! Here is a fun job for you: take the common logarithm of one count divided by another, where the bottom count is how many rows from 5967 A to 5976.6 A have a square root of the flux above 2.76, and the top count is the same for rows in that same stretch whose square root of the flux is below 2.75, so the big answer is 0.7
